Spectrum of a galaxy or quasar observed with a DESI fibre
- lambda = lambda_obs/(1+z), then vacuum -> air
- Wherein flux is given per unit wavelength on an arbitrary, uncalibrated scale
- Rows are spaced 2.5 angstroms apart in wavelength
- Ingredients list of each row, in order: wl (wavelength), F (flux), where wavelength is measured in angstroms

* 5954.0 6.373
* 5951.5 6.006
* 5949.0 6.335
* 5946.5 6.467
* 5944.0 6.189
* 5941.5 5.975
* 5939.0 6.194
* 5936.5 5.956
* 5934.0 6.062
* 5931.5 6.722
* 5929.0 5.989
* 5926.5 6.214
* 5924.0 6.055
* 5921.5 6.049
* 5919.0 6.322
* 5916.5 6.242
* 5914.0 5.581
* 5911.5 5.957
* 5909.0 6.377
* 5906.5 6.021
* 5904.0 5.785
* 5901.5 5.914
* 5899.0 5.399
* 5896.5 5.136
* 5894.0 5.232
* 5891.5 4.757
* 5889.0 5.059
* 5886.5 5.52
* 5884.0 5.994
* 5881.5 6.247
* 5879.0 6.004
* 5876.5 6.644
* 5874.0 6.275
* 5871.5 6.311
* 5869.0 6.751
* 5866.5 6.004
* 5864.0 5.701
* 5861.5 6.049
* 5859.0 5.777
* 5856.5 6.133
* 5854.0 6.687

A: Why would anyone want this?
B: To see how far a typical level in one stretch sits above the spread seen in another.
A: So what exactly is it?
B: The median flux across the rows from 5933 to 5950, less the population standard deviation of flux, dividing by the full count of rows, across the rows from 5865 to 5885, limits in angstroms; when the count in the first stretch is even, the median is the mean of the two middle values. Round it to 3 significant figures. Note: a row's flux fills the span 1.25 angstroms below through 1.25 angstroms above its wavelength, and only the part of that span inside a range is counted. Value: 5.92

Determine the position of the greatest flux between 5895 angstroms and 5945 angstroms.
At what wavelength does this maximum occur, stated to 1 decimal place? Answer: 5931.5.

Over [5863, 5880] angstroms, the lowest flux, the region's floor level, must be 5.701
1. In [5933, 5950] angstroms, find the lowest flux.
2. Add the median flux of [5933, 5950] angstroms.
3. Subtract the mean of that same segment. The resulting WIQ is 5.98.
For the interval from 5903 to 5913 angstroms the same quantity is 5.74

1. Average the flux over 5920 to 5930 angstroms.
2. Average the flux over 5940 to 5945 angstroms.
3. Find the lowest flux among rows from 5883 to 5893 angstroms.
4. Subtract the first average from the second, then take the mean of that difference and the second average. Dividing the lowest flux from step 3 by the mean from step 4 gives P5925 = 1.56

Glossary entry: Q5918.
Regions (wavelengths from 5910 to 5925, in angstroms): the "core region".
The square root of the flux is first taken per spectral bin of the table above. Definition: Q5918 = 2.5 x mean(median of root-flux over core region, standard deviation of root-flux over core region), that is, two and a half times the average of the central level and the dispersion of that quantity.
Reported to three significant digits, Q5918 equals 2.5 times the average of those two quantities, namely 3.14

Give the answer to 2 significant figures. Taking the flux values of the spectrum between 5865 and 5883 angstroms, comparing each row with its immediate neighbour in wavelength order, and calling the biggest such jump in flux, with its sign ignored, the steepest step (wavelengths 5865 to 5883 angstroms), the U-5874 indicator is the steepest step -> 0.75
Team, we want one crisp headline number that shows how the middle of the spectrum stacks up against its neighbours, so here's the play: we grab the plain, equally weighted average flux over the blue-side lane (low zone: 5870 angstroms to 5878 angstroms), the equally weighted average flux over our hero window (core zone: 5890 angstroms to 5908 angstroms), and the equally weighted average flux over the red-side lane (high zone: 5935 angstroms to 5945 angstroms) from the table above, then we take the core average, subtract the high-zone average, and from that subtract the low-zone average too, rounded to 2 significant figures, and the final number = -7.0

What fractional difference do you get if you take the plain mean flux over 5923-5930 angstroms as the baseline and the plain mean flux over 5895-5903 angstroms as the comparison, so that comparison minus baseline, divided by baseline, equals -0.099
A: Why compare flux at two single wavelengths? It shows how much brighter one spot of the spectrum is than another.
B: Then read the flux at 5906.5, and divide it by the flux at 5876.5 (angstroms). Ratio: 0.91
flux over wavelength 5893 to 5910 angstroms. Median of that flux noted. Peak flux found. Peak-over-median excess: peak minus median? 0.59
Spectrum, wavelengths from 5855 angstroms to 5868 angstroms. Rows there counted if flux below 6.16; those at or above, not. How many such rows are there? 5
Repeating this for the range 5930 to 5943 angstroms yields 3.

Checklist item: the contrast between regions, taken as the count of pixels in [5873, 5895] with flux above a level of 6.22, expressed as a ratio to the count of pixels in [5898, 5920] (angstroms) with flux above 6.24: 1.0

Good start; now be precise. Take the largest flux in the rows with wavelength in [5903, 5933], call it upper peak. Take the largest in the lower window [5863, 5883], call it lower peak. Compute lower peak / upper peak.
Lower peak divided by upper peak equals 1.00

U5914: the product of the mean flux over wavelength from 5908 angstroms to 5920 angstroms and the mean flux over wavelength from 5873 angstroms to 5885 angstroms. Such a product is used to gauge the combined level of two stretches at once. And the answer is 38.0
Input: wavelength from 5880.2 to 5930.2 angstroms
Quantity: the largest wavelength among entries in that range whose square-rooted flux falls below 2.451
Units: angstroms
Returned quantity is 5929.0 angstroms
